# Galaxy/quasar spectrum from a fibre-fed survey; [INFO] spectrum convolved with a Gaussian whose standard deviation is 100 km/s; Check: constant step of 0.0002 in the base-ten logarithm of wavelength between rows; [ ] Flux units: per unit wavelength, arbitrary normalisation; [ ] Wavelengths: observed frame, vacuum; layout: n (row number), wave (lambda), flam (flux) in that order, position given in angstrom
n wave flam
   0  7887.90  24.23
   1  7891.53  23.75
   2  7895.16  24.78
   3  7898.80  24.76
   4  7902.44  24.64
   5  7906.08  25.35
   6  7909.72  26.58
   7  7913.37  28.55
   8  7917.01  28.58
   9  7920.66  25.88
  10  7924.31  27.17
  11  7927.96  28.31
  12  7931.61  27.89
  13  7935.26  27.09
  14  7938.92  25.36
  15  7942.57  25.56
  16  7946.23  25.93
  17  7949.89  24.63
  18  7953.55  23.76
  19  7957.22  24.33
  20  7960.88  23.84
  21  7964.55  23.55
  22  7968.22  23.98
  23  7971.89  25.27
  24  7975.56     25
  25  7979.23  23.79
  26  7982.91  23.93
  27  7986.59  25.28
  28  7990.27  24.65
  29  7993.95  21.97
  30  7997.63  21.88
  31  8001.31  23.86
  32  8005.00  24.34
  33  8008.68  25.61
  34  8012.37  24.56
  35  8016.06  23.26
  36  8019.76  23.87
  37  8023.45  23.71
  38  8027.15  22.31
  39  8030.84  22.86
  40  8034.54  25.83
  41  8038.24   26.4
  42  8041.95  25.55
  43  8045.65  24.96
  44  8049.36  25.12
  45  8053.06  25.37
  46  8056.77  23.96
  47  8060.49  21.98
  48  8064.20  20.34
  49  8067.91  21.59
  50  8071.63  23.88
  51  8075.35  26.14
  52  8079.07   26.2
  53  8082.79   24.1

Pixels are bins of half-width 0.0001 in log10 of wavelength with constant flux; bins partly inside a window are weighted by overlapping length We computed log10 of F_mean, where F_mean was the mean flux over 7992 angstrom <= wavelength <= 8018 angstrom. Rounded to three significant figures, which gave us 1.37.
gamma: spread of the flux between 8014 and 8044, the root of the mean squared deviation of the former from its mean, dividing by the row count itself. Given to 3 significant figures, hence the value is 1.41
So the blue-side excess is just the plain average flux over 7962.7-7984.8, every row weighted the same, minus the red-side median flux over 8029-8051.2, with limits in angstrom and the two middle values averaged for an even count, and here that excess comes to -1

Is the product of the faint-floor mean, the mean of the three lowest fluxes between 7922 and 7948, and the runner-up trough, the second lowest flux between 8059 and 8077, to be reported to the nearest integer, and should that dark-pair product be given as 553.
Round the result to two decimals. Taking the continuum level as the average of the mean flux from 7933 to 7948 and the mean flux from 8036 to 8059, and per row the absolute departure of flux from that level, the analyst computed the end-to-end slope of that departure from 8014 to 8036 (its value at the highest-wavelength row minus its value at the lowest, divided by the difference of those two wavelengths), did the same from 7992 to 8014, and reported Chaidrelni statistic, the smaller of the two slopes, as -0.14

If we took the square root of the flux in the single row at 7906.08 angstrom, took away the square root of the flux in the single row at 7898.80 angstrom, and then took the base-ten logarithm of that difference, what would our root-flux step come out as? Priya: -1.23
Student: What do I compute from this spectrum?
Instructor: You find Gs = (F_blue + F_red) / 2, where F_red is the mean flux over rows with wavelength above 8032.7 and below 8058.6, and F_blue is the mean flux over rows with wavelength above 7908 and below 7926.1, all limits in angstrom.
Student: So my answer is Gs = 26.3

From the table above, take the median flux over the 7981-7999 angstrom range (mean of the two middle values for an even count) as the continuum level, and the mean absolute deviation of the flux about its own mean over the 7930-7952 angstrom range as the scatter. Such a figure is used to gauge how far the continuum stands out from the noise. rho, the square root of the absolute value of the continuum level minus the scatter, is 4.79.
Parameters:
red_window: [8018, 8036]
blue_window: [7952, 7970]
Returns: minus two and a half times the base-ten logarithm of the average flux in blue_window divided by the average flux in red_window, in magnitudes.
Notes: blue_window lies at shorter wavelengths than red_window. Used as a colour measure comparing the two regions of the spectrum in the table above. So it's -0.01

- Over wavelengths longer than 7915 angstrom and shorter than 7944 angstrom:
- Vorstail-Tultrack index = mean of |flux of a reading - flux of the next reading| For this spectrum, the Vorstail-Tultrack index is 1.2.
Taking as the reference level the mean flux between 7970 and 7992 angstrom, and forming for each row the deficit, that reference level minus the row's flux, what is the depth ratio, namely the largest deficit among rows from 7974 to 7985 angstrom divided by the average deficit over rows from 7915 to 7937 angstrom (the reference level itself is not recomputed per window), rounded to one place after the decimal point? -0.3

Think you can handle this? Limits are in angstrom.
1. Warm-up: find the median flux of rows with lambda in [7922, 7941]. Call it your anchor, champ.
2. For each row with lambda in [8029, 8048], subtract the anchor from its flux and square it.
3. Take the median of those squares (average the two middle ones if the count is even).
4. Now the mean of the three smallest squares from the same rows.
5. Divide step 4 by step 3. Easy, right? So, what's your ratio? 0.64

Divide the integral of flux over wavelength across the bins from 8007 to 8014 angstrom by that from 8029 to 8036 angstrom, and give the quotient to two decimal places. 1.03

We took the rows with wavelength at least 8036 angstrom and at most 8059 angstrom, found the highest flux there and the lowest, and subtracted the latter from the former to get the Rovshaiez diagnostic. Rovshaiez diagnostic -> 2.4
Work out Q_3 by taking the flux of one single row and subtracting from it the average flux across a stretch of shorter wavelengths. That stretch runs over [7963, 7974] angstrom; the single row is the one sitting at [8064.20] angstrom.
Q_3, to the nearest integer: -4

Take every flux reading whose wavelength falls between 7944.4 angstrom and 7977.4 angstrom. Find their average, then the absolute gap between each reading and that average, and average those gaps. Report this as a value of 0.6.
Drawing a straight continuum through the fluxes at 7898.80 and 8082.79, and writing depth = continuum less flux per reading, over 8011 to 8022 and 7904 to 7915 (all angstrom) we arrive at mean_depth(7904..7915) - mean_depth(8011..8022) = -2.5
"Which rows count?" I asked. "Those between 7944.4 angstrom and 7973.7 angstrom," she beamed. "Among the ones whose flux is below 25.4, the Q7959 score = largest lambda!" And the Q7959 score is 7971.89 angstrom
